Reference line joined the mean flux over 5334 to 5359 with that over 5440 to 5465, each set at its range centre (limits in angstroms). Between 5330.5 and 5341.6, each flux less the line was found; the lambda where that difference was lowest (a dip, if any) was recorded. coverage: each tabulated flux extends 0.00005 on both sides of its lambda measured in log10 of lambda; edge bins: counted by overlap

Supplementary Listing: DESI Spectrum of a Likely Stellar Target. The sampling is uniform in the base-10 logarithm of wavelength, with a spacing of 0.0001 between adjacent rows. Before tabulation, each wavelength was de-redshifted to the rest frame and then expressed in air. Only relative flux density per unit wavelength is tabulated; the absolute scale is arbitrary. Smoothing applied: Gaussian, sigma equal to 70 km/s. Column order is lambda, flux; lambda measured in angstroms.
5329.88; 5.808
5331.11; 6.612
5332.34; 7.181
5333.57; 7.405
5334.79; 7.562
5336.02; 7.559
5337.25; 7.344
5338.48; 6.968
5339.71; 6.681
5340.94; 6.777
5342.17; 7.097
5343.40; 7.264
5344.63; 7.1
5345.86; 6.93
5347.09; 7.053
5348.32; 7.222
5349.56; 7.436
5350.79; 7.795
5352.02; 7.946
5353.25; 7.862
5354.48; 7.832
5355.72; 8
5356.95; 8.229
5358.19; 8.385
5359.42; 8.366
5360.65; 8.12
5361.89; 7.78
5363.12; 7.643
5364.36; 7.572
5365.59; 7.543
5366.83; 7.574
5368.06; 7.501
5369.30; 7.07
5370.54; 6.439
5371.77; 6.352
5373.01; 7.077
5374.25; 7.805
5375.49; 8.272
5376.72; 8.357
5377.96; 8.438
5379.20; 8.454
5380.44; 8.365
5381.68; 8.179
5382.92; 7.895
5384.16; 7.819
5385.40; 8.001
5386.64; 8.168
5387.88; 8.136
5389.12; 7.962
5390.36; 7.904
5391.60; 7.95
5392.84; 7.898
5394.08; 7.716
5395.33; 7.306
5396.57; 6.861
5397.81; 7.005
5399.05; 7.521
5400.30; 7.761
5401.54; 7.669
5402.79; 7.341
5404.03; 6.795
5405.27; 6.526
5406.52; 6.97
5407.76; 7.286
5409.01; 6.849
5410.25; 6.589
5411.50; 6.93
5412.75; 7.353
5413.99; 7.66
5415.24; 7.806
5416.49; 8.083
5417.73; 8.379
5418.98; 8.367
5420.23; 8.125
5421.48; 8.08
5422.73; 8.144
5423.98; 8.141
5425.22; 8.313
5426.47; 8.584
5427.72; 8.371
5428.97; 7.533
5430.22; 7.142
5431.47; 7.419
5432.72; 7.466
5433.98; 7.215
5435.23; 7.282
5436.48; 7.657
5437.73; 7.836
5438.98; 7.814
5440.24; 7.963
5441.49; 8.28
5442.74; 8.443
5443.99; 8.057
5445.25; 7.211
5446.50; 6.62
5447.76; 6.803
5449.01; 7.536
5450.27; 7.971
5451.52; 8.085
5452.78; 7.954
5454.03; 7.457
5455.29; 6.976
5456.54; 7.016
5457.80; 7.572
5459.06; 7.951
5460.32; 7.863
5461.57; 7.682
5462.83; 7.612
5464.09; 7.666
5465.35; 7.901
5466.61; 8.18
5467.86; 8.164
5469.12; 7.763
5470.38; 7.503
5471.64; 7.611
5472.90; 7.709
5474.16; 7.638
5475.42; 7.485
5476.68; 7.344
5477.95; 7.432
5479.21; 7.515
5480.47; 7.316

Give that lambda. 5331.11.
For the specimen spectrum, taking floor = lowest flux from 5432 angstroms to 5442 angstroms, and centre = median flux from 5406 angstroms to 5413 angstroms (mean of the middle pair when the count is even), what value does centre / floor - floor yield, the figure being -6.3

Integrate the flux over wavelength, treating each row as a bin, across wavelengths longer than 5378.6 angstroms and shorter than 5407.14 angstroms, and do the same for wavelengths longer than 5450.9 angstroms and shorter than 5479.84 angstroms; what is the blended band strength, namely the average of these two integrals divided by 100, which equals 2.20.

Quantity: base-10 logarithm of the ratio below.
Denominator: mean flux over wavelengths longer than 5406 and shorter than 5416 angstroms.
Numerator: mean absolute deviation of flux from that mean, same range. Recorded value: -1.32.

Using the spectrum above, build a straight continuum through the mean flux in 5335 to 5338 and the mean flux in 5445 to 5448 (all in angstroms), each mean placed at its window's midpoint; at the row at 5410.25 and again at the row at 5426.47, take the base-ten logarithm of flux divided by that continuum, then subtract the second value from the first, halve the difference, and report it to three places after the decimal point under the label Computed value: -0.060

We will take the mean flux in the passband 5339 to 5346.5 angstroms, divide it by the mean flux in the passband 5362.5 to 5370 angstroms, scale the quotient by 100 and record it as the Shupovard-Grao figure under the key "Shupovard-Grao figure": 93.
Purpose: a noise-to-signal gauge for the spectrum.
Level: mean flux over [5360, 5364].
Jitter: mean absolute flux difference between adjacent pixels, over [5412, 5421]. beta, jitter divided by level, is 0.0272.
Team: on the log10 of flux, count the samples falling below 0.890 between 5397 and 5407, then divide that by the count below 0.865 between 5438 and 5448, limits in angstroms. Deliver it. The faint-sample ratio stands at 2.7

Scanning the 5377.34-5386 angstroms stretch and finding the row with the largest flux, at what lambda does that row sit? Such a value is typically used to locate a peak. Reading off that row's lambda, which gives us 5379.20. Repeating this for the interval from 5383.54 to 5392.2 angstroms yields 5386.64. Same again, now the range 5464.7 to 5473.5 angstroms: 5466.61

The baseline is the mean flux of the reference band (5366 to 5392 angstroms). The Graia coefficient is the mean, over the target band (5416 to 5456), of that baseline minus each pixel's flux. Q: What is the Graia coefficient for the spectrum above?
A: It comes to 0.005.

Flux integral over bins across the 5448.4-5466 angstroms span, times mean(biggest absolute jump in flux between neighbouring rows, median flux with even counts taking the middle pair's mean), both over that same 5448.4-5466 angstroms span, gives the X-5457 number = 555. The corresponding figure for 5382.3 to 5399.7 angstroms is 565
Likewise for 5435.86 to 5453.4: 593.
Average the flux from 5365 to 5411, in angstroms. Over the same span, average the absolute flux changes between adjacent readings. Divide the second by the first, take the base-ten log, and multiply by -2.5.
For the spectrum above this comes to 3.7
